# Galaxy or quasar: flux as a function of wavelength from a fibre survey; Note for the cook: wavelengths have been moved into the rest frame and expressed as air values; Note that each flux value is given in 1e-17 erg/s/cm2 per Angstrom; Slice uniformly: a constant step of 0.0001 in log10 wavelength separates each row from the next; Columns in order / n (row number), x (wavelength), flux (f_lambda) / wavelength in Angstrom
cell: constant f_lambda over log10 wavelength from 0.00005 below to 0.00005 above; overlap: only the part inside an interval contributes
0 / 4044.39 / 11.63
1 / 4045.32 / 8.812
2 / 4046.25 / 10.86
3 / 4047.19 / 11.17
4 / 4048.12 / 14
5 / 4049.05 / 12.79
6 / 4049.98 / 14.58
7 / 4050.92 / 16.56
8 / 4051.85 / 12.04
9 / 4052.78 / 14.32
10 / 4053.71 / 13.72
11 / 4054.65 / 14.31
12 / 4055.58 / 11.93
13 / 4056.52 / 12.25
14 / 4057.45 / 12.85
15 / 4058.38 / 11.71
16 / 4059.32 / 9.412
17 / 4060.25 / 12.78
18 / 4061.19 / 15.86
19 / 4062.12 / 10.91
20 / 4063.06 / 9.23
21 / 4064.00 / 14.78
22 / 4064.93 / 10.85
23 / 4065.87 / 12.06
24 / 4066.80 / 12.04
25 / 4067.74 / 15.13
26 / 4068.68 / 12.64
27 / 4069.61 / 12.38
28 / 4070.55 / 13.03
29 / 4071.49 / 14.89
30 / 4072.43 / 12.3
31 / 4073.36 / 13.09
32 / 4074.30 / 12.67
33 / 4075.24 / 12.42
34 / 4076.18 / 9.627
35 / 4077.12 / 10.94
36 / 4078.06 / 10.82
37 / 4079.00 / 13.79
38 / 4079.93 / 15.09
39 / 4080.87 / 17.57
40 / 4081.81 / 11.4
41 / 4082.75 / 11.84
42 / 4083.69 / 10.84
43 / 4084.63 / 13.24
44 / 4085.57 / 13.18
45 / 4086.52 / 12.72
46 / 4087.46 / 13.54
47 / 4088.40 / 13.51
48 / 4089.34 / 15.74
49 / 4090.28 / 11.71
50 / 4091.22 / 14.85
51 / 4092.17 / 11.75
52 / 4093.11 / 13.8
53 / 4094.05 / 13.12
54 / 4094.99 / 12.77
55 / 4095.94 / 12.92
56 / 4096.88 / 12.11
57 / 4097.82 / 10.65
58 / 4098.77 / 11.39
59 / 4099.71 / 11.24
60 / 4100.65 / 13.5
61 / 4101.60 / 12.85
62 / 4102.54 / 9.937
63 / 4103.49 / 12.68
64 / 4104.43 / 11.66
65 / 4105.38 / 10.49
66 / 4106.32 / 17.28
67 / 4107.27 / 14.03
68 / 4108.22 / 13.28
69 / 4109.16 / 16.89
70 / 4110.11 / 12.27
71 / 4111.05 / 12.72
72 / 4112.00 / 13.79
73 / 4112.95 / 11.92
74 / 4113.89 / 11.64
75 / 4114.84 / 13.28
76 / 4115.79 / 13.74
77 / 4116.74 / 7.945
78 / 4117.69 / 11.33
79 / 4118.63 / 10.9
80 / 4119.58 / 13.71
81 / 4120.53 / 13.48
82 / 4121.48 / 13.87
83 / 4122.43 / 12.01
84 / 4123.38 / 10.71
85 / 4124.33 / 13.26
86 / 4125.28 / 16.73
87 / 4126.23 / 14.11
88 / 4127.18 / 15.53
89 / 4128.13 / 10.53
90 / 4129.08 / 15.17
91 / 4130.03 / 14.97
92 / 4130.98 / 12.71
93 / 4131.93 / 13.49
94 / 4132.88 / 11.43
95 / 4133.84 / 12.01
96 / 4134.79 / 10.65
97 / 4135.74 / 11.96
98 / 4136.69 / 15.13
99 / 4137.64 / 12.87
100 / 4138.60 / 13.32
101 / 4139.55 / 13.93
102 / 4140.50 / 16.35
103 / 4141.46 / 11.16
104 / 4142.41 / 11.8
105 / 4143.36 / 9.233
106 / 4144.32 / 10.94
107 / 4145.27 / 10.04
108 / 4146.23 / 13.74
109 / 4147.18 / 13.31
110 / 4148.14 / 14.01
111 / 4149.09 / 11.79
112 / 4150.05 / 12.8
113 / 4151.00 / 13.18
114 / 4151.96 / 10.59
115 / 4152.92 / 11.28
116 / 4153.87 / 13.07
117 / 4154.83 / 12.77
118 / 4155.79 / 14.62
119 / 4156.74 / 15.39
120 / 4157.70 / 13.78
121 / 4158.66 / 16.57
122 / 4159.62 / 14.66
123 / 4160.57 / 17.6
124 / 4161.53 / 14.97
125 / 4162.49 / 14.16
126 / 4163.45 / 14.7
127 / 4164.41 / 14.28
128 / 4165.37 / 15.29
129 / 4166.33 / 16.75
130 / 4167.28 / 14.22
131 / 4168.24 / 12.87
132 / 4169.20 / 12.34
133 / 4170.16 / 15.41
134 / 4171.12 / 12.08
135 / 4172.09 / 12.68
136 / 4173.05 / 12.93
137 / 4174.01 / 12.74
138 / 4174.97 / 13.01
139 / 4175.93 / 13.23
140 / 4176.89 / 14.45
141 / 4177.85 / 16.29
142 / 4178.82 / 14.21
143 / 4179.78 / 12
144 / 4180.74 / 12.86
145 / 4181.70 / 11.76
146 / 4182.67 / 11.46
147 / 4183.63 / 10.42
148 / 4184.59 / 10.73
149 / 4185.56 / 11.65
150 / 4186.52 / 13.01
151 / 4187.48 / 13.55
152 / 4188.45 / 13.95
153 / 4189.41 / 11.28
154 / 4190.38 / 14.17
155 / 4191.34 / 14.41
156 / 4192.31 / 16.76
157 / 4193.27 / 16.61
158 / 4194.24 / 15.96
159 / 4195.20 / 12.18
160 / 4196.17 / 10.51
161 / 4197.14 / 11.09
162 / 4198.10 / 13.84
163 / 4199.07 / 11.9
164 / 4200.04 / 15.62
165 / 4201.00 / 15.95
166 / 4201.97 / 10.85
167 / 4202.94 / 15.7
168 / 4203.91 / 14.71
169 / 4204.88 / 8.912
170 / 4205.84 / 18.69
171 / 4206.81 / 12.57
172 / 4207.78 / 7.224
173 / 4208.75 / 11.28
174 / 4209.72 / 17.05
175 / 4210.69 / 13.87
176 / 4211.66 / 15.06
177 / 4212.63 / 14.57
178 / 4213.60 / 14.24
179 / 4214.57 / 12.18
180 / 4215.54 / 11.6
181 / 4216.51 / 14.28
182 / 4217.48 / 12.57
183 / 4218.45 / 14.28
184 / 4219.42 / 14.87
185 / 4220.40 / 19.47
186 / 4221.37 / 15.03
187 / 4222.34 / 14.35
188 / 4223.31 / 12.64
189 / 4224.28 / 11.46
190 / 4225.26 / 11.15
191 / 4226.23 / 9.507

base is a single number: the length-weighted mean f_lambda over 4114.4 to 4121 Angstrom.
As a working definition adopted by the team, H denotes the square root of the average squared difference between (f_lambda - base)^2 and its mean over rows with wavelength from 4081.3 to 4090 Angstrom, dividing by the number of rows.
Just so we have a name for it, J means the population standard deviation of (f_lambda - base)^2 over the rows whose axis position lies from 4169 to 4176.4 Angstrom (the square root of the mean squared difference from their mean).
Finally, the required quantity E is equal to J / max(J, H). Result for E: 0.90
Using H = 4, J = 3.6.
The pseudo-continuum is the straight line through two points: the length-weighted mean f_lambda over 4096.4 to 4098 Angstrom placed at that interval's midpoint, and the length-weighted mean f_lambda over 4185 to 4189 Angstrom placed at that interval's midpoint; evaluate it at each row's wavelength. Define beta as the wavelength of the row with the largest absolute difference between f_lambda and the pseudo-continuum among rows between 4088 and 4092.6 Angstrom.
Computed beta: 4089.34 Angstrom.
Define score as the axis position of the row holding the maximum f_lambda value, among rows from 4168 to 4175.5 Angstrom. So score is 4170.16 Angstrom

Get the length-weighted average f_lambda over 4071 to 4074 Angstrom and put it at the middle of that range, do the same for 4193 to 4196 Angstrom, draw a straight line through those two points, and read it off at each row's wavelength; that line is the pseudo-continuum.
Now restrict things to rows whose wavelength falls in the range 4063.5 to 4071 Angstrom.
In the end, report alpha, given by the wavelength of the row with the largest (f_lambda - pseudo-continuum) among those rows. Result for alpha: 4067.74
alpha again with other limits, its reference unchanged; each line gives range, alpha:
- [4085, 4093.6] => 4089.34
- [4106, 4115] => 4106.32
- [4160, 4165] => 4160.57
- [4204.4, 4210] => 4205.84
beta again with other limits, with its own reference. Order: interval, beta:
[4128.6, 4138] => 4129.08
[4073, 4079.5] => 4079.00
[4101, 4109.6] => 4106.32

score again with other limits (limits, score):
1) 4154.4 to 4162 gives 4160.57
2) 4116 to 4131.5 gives 4125.28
